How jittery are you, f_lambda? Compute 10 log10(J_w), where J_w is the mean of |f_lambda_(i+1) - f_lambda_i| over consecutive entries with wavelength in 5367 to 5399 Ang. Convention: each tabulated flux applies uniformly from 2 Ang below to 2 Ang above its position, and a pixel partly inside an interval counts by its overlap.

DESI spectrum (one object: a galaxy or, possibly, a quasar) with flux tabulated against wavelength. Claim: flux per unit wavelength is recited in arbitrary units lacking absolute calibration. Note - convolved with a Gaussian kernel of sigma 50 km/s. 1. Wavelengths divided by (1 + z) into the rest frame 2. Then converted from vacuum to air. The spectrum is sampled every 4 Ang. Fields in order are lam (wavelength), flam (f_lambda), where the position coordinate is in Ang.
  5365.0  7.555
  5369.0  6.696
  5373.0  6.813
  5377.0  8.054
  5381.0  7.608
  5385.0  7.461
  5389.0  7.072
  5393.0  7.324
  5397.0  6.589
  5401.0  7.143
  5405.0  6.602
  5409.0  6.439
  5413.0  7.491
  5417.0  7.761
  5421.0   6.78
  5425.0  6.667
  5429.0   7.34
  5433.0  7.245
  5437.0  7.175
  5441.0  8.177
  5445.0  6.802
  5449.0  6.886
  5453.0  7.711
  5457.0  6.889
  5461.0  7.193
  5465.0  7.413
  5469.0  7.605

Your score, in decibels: -3.23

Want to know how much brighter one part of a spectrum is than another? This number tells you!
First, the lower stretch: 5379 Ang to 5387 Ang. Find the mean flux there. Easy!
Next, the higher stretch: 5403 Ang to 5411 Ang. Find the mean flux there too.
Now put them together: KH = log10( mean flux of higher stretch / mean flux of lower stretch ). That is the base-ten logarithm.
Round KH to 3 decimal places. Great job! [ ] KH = -0.063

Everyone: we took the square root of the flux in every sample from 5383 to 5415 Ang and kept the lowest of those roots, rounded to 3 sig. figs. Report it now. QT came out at 2.54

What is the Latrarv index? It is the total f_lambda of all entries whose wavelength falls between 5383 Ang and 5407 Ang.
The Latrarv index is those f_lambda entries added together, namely 42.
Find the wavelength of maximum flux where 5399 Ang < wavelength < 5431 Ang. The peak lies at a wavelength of 5417.0 Ang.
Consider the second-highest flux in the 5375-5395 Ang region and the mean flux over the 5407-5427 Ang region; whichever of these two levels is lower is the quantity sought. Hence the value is 7.03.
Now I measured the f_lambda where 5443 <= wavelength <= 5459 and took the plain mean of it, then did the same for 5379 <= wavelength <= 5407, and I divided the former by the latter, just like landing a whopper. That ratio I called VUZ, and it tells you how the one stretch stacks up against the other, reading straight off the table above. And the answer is 0.99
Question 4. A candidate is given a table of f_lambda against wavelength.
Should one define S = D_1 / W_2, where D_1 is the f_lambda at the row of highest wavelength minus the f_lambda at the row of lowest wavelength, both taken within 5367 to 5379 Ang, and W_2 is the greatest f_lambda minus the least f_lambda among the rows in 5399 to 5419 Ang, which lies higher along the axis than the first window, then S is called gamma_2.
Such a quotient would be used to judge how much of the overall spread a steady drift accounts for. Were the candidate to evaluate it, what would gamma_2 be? 1.0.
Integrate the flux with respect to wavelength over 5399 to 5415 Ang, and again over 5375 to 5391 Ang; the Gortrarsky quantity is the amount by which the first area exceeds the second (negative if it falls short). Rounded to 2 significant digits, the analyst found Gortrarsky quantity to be -10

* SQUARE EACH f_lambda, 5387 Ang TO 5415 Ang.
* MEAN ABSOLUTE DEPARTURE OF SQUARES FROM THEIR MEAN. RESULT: 4.84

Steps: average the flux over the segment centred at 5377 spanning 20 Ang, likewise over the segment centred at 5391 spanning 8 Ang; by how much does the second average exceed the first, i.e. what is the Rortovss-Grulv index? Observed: -0.1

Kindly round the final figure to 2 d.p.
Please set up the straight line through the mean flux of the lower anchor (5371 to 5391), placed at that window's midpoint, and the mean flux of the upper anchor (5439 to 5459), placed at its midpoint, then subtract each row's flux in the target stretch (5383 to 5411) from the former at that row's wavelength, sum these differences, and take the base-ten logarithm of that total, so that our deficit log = 0.48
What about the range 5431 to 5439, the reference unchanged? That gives -0.68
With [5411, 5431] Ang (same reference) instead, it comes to -0.19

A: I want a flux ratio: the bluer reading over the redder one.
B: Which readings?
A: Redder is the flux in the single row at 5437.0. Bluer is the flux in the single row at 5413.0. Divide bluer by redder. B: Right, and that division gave 1.044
